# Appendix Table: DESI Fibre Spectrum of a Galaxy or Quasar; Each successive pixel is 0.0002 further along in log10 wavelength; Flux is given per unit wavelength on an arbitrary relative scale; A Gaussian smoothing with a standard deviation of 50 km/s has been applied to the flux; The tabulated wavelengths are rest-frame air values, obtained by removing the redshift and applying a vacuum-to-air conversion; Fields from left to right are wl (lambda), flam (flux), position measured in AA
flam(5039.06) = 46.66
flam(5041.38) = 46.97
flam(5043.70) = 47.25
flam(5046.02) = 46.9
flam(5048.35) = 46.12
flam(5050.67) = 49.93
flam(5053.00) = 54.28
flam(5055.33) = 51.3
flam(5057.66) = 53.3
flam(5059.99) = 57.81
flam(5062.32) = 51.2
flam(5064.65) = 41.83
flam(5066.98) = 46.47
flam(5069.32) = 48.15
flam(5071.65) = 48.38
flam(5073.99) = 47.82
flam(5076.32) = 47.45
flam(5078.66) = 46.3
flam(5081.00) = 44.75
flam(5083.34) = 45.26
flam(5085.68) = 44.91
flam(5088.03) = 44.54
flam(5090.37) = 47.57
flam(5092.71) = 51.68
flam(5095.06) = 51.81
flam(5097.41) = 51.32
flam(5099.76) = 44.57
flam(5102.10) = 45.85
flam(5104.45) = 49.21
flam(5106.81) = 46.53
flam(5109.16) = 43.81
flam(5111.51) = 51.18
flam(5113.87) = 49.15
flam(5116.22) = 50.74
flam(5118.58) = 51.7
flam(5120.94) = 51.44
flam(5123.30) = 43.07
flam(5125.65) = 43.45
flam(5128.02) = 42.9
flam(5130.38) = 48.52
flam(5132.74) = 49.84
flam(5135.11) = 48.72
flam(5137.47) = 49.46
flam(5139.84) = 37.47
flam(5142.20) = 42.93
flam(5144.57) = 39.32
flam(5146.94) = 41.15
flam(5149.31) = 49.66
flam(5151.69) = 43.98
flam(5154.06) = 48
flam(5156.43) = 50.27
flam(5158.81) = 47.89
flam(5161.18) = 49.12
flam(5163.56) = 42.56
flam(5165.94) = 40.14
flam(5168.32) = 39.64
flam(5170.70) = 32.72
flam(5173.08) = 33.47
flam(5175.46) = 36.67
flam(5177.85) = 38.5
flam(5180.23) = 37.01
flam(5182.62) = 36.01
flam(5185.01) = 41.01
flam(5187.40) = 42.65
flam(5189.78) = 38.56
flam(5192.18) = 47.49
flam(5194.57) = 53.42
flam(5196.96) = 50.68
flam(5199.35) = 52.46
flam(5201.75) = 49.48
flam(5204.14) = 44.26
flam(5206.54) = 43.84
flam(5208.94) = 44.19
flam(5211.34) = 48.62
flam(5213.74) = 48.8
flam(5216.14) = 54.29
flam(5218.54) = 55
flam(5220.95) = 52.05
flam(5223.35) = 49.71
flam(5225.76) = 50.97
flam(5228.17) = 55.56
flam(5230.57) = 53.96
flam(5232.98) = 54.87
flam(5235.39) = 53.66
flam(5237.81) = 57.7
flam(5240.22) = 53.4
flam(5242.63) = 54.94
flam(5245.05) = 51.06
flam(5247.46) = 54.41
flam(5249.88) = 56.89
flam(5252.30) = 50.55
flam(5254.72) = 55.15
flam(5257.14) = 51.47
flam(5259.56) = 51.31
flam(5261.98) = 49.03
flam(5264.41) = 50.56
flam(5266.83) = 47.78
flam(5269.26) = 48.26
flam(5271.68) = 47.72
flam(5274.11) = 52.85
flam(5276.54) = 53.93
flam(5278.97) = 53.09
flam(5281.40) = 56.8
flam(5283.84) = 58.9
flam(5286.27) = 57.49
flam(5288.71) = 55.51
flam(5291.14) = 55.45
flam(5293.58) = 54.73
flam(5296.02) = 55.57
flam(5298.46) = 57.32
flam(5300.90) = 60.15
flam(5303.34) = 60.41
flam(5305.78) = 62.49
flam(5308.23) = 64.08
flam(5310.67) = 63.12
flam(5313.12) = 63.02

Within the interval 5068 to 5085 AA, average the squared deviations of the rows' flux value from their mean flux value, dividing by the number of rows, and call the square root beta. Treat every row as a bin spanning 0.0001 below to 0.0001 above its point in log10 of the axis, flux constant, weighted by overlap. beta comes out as 1.3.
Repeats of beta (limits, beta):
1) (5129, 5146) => 4.8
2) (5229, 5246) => 1.9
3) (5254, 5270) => 2.3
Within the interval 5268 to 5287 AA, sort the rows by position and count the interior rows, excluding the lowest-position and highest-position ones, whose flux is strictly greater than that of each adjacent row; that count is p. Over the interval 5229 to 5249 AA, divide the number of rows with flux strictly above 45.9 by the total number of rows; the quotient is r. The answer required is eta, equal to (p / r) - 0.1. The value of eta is 1.9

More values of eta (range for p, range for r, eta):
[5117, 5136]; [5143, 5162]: 3.1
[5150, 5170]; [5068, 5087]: 3.1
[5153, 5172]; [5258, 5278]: 1.9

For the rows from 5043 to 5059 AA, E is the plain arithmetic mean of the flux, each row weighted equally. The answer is 49.9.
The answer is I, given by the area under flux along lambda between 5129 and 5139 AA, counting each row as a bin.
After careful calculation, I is 486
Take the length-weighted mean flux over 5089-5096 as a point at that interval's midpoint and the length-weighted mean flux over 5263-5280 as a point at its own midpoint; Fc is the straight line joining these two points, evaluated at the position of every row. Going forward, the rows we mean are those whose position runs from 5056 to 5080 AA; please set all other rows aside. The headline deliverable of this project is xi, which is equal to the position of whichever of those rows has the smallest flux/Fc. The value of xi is 5064.65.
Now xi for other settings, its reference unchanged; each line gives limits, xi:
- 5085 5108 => 5088.03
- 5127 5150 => 5139.84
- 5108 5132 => 5128.02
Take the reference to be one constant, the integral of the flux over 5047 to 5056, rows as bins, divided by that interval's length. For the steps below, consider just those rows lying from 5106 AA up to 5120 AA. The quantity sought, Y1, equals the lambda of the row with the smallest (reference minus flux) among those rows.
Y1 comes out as 5118.58 AA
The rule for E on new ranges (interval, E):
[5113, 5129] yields 47.5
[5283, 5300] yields 56.4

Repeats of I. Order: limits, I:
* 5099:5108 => 420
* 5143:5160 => 777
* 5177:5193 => 641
